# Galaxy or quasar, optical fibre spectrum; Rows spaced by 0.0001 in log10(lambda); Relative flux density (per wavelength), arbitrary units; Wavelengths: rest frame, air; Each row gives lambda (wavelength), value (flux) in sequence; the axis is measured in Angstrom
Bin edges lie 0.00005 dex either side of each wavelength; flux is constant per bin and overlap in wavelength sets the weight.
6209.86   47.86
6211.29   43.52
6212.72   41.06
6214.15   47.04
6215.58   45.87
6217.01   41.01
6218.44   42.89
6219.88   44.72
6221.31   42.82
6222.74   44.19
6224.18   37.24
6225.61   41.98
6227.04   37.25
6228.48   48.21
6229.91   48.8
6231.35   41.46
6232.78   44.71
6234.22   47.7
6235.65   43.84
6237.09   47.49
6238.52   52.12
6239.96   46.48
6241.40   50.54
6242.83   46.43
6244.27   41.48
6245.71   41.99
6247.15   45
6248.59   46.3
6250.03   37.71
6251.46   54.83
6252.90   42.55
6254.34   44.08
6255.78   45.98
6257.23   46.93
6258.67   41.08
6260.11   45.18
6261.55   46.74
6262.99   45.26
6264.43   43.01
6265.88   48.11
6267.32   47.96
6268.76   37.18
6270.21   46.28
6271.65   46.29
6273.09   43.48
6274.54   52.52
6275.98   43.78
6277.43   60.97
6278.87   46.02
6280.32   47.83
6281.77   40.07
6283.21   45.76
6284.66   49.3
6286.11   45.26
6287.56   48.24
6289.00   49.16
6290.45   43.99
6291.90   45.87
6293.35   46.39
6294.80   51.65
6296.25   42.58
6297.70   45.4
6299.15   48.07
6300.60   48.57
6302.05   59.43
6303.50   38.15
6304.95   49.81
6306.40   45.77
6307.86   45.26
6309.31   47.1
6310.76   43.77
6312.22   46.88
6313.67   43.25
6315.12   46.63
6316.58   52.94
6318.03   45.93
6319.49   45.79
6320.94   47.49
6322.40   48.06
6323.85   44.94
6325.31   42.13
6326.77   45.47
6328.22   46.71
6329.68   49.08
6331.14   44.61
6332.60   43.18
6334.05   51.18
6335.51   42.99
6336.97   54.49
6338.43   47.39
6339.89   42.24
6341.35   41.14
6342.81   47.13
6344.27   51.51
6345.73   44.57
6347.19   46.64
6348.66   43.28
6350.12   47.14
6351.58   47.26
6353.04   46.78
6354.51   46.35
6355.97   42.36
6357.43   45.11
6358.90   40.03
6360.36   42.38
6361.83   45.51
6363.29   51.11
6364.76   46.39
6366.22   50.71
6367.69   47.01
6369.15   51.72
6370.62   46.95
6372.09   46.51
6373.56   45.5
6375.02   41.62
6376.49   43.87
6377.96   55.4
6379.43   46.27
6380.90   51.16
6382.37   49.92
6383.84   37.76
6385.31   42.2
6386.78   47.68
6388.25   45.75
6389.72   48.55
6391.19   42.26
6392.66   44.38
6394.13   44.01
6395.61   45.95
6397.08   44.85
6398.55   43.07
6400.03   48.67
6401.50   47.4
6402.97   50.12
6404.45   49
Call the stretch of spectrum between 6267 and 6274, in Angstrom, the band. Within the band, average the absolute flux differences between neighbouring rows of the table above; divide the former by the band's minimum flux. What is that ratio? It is 0.15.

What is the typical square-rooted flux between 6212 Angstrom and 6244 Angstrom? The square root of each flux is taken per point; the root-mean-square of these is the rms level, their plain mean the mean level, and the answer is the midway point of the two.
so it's 6.68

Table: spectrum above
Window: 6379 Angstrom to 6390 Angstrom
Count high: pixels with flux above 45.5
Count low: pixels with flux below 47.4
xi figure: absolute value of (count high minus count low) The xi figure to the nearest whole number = 2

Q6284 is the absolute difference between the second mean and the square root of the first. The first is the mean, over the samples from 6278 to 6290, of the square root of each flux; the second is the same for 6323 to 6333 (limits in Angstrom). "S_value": 4.11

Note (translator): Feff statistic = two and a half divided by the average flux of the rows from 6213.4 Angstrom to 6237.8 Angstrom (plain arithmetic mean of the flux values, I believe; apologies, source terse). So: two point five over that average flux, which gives 0.0569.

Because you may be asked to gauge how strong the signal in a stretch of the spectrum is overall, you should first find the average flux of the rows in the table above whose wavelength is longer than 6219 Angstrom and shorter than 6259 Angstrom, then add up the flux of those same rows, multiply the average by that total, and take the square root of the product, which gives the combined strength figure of 237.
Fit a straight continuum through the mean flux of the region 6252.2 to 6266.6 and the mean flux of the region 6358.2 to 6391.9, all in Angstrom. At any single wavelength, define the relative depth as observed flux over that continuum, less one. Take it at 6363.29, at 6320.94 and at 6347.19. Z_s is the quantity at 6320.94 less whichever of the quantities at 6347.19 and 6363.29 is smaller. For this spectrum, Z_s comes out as 0.026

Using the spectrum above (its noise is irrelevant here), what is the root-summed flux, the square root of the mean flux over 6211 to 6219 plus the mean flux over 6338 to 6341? 9.4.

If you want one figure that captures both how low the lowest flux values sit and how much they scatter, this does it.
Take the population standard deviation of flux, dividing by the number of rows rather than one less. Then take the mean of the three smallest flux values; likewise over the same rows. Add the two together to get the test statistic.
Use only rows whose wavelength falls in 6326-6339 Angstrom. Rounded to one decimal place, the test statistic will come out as 47.2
